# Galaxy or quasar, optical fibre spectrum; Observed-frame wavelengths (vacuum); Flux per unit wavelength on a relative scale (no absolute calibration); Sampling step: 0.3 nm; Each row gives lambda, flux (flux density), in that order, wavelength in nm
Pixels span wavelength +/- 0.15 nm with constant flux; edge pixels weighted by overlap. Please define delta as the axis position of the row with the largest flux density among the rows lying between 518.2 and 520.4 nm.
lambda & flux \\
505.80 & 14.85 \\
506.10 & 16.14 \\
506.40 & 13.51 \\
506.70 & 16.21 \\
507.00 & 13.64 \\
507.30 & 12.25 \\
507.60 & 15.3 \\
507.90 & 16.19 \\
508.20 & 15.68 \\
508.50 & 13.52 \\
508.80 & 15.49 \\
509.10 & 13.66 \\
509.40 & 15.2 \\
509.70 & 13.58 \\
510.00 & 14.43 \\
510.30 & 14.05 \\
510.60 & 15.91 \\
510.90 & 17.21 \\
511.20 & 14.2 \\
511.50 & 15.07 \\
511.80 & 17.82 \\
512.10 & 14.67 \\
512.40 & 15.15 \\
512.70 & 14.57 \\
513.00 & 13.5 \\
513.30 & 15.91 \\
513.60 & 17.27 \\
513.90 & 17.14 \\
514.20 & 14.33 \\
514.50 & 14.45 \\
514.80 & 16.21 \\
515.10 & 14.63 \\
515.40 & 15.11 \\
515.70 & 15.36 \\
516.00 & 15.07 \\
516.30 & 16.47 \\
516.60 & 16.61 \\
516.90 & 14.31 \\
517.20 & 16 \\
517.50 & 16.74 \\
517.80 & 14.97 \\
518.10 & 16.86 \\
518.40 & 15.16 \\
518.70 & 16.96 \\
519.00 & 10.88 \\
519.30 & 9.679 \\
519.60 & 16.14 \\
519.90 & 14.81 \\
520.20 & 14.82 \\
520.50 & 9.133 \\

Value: 518.70 nm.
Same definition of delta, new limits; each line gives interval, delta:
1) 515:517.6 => 517.50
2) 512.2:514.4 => 513.60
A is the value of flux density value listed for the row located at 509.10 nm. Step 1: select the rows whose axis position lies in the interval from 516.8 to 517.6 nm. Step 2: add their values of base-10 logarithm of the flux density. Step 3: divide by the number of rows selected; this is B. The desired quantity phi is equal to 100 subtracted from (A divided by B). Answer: -88.6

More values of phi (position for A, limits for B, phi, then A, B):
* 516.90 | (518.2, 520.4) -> -87.5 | 14.31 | 1.14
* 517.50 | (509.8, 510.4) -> -85.5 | 16.74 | 1.15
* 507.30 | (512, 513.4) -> -89.5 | 12.25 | 1.17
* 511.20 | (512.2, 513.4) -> -87.9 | 14.2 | 1.17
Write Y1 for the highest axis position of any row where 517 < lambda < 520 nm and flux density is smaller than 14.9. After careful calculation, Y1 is 519.90 nm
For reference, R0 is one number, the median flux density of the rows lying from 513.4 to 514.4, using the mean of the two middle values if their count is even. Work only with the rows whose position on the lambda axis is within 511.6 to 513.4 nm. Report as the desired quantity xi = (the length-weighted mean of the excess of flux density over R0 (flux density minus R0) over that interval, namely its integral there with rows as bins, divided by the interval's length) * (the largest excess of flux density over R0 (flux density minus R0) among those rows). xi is -1.3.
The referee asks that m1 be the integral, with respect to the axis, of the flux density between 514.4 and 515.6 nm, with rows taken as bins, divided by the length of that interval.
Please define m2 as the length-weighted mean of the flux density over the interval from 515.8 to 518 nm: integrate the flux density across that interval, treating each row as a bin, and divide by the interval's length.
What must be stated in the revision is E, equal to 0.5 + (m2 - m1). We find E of 1.1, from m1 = 15.1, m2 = 15.8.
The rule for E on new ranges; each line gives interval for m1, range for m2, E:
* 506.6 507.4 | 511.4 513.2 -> 1.6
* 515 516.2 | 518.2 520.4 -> -0.6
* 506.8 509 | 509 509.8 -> 0.1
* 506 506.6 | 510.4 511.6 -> 1.2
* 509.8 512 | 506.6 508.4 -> -0.2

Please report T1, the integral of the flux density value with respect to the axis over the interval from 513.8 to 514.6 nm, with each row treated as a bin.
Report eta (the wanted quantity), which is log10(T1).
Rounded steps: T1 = 12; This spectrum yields 1.09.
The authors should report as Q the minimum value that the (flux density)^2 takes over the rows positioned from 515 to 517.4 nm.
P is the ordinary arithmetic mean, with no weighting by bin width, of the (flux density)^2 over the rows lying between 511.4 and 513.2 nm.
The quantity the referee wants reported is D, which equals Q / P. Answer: 0.89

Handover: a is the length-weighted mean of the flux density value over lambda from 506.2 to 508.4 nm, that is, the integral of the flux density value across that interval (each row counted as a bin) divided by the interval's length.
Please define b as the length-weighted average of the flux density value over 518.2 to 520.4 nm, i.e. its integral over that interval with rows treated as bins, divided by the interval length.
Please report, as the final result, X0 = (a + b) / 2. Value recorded 14.35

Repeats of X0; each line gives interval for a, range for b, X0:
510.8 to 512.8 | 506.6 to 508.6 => 15.09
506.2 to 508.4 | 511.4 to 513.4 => 14.96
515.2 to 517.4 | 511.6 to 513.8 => 15.57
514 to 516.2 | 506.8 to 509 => 14.85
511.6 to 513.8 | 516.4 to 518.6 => 15.71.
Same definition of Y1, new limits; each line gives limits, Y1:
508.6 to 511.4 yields 511.20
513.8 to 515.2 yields 515.10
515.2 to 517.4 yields 516.90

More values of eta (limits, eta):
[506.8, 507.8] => 1.15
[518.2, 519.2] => 1.15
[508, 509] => 1.17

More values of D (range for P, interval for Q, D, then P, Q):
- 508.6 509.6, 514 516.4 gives 0.94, 219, 205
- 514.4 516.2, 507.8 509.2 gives 0.80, 229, 183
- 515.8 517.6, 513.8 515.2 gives 0.81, 253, 205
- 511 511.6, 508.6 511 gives 0.86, 214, 184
